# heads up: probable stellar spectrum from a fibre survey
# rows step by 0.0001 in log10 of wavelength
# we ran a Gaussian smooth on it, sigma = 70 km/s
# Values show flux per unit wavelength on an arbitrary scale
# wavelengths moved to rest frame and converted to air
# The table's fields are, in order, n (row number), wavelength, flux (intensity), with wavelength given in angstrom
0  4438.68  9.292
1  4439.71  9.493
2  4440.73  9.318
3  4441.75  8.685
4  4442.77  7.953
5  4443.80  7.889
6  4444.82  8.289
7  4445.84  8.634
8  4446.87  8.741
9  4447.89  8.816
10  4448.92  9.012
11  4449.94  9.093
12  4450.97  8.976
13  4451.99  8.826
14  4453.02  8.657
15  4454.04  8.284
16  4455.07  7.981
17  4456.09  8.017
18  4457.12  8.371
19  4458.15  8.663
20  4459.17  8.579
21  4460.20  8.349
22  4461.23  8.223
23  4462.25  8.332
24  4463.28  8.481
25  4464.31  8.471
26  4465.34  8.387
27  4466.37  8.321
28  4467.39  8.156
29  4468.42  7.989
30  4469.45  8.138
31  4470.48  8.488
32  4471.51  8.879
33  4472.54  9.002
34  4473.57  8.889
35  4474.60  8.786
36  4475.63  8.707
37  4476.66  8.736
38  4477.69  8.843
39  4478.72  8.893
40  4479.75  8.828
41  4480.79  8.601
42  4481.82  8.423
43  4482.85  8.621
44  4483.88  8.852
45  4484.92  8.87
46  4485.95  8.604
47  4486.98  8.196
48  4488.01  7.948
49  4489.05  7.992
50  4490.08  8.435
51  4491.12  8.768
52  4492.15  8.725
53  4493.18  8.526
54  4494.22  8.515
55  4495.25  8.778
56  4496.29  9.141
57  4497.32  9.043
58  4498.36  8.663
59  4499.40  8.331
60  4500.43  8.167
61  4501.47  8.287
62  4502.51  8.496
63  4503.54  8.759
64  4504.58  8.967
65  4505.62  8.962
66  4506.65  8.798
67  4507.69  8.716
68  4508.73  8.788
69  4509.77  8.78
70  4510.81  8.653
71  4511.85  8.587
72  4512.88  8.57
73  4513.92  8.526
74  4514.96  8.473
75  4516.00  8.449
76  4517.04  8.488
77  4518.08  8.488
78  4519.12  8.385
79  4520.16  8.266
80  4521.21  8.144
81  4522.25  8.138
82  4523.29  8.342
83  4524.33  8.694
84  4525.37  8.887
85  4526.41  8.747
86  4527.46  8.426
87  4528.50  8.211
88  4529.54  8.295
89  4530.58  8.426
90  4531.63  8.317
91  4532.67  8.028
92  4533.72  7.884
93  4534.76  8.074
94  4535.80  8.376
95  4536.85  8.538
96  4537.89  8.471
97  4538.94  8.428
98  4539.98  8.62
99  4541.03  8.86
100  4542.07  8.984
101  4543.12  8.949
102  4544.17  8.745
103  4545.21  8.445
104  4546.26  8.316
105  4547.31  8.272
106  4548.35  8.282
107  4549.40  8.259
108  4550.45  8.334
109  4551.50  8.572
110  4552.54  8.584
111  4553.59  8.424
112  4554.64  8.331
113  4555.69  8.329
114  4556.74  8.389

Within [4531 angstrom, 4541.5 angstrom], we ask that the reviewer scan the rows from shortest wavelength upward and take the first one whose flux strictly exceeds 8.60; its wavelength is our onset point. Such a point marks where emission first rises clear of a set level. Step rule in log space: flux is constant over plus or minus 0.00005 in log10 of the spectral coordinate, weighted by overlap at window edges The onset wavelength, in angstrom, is 4539.98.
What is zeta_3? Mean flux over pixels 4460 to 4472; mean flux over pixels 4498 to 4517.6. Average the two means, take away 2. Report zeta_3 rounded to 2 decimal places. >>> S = 6.48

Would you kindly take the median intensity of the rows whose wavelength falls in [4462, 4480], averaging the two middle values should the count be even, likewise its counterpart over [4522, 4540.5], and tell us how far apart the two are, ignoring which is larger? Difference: 0.20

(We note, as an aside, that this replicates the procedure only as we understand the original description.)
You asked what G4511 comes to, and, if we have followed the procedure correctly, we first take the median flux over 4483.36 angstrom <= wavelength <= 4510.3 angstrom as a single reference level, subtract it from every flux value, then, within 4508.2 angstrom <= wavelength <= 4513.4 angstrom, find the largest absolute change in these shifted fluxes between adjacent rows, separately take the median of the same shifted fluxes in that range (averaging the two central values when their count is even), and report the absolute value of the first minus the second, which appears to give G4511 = 0.19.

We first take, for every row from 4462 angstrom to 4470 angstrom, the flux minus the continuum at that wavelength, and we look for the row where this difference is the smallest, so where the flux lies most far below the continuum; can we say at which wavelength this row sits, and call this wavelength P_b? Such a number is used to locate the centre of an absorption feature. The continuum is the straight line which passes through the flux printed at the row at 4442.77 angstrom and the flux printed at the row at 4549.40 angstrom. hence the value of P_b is 4468.42 angstrom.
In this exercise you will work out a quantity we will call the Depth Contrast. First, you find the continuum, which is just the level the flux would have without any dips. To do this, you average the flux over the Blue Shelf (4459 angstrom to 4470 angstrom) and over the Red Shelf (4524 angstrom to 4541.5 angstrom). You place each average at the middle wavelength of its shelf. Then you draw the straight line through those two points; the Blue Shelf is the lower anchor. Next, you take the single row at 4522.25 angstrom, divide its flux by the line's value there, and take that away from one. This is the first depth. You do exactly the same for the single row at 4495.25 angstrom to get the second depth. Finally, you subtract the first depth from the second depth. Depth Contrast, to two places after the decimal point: -0.08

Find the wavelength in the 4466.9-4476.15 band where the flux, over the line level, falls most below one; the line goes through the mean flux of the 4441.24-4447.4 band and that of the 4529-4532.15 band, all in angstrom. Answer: 4468.42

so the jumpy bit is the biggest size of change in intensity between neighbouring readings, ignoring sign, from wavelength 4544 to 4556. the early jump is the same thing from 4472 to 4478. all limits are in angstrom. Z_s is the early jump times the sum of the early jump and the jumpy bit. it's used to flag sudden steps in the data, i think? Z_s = 0.0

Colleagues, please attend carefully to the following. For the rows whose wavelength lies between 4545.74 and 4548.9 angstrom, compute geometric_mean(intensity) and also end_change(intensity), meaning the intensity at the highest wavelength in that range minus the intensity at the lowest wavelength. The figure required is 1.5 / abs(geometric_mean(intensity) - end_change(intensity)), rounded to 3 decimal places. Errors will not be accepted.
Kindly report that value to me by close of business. 0.180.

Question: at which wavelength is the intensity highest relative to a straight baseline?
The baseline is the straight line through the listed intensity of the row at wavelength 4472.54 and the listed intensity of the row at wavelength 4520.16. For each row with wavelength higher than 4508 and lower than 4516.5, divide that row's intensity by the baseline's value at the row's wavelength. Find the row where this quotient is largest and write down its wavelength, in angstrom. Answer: 4509.77 angstrom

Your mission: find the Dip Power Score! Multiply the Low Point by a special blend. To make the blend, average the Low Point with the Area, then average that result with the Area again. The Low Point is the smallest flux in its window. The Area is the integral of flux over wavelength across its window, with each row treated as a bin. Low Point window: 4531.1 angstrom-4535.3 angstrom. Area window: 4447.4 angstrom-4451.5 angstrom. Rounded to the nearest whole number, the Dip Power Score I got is 233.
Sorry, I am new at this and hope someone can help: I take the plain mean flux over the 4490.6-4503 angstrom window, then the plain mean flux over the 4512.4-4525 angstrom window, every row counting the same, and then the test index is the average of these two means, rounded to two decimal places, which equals 8.52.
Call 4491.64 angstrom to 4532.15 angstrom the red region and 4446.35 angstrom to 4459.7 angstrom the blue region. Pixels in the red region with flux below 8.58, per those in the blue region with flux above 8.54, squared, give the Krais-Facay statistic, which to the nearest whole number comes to 6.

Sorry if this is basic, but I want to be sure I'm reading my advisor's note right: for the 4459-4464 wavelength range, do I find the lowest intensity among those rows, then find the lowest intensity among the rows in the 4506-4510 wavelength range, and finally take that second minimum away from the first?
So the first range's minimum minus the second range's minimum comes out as -0.5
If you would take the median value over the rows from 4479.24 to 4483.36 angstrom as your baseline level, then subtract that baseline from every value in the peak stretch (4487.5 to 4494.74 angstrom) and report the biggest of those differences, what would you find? 0.16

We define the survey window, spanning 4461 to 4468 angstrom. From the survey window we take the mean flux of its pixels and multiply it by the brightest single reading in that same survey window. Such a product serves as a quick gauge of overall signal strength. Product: 71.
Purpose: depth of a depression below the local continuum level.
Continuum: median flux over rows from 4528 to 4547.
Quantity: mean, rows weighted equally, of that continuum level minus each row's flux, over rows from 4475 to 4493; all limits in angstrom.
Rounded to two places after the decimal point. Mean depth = -0.16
